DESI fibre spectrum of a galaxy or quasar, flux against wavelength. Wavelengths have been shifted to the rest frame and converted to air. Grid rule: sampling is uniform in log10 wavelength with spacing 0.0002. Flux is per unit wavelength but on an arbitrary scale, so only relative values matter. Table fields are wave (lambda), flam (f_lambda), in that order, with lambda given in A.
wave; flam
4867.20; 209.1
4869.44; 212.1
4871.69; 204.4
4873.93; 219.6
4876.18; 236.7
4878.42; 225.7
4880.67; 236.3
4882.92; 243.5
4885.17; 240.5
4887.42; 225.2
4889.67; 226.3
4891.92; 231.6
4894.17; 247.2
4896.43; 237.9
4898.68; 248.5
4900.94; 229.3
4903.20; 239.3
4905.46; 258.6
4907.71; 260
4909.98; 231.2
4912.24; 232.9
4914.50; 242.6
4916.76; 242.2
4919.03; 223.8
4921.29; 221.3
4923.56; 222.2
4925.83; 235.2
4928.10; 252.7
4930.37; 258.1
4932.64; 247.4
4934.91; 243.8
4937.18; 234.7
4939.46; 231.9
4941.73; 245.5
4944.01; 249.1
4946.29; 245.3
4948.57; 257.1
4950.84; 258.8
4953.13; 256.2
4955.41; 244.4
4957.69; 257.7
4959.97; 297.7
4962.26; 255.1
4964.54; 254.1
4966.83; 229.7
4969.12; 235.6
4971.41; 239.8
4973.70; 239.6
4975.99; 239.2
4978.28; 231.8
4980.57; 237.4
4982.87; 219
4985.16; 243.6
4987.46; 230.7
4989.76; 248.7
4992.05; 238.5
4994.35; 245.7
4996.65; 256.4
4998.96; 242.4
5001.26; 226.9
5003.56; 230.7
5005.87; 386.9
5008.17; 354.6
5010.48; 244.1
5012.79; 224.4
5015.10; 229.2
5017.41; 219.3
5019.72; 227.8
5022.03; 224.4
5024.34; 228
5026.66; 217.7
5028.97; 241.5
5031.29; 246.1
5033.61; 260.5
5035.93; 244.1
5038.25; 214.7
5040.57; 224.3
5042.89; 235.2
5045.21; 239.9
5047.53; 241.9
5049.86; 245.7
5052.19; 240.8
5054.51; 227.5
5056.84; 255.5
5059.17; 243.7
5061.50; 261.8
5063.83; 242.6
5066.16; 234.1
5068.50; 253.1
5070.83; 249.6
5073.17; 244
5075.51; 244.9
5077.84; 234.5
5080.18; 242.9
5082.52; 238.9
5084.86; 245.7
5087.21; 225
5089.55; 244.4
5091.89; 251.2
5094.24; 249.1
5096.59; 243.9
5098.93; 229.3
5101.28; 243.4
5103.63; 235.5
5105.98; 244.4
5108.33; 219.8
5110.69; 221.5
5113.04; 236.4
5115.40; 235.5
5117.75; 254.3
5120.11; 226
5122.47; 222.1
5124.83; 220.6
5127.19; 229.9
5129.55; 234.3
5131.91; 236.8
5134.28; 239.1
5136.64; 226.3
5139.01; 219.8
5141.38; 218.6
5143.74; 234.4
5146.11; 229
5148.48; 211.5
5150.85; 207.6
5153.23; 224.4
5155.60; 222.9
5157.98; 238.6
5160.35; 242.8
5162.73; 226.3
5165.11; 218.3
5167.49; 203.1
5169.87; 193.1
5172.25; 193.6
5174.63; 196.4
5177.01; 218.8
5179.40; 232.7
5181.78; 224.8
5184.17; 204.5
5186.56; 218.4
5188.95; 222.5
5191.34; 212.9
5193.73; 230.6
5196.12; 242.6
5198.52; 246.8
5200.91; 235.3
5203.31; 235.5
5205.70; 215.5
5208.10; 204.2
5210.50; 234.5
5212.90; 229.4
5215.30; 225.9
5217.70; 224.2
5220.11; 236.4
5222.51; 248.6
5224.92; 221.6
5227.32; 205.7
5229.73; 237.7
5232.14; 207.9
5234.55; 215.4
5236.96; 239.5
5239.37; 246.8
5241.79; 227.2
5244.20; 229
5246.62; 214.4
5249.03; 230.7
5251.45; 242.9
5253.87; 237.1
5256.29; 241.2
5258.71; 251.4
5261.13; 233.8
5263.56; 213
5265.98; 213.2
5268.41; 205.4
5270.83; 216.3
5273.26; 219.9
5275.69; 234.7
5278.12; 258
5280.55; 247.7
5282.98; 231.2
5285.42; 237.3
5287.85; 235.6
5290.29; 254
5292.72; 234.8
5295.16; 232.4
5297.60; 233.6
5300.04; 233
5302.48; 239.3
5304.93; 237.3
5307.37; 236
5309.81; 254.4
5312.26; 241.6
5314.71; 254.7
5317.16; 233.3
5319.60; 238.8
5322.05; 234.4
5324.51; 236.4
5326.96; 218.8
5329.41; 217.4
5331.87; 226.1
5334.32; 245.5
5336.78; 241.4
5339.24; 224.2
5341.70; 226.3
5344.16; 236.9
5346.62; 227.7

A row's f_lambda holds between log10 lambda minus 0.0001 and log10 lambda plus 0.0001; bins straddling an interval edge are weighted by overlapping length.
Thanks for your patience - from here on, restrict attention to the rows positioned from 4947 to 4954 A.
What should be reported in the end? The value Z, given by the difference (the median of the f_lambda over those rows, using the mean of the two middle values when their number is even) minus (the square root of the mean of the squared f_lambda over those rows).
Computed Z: 0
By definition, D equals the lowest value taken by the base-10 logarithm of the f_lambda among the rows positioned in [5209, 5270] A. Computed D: 2.31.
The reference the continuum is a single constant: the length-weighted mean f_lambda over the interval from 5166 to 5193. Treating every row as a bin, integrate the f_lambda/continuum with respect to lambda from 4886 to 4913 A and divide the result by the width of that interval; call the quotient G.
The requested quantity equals 1.13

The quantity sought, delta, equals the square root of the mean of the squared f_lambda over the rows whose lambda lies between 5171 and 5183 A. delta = 214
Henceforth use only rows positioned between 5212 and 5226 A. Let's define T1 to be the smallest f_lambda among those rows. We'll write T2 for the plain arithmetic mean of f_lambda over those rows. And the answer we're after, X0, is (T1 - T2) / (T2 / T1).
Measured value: -9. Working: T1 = 221.6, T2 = 231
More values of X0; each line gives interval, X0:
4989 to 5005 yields -14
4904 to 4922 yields -16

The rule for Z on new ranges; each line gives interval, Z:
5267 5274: 2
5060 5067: -4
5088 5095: 1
